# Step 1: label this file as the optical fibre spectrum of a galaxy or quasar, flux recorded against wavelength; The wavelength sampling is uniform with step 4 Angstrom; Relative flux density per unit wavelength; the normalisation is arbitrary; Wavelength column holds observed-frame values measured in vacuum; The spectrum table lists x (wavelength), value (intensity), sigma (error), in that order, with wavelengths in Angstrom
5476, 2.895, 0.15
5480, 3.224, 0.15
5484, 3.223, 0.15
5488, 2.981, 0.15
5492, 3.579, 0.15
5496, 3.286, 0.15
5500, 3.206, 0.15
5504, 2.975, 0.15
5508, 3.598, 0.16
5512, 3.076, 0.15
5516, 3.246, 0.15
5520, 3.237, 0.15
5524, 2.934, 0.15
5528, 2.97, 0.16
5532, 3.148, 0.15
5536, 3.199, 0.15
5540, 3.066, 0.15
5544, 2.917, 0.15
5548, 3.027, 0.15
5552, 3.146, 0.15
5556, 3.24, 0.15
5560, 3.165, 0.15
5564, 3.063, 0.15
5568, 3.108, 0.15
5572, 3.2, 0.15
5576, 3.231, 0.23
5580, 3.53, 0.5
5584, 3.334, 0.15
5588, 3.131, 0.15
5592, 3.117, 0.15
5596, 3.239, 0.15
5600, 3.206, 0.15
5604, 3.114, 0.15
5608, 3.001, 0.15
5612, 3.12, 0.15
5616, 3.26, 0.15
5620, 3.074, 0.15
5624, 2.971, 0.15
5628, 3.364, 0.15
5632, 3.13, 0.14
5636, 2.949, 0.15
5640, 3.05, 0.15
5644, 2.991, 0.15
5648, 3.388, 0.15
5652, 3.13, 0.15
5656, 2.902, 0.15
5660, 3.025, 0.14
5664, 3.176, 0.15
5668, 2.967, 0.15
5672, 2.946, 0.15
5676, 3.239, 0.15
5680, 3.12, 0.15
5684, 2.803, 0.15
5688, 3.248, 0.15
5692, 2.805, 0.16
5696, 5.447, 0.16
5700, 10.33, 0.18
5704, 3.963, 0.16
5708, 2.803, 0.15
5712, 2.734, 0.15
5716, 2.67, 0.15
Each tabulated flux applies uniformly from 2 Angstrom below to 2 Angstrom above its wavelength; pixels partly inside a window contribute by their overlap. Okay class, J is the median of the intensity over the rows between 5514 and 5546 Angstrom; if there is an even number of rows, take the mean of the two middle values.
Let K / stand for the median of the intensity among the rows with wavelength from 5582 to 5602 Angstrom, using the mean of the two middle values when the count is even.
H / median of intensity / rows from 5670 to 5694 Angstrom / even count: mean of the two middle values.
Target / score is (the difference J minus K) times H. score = -0.3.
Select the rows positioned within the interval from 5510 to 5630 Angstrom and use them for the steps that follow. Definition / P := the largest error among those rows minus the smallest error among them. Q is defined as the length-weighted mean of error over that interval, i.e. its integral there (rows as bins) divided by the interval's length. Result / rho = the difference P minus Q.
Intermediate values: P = 0.350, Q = 0.165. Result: 0.185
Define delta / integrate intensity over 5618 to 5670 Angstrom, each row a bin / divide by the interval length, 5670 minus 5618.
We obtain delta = 3.09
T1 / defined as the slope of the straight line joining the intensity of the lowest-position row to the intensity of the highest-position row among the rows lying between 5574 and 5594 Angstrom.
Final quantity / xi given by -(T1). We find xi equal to 0.007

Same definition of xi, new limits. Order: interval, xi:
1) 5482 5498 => -0.005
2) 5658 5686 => 0.009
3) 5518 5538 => 0.002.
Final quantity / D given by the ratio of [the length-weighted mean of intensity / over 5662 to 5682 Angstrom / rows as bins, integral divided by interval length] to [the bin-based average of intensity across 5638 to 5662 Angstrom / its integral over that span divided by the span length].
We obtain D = 1.00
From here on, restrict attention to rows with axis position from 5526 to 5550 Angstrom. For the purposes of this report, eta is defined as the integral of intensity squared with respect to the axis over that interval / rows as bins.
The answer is 224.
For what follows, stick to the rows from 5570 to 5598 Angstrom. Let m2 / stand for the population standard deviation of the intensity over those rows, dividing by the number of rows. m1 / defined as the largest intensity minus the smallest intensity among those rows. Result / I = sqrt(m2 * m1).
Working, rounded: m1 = 0.41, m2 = 0.131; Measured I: 0.233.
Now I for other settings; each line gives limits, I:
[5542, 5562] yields 0.192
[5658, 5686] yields 0.246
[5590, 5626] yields 0.165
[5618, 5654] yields 0.258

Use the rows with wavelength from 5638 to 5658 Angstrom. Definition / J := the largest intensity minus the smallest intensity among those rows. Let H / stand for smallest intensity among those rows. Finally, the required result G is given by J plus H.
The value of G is 3.39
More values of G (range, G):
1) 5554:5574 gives 3.24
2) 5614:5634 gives 3.36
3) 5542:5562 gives 3.24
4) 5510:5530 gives 3.25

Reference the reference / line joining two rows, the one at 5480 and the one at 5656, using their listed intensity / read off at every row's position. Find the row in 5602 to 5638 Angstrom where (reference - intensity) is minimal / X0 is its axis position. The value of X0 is 5628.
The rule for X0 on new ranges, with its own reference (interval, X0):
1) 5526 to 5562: 5556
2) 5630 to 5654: 5648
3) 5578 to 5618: 5580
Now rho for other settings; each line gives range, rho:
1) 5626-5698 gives -0.130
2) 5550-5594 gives 0.161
